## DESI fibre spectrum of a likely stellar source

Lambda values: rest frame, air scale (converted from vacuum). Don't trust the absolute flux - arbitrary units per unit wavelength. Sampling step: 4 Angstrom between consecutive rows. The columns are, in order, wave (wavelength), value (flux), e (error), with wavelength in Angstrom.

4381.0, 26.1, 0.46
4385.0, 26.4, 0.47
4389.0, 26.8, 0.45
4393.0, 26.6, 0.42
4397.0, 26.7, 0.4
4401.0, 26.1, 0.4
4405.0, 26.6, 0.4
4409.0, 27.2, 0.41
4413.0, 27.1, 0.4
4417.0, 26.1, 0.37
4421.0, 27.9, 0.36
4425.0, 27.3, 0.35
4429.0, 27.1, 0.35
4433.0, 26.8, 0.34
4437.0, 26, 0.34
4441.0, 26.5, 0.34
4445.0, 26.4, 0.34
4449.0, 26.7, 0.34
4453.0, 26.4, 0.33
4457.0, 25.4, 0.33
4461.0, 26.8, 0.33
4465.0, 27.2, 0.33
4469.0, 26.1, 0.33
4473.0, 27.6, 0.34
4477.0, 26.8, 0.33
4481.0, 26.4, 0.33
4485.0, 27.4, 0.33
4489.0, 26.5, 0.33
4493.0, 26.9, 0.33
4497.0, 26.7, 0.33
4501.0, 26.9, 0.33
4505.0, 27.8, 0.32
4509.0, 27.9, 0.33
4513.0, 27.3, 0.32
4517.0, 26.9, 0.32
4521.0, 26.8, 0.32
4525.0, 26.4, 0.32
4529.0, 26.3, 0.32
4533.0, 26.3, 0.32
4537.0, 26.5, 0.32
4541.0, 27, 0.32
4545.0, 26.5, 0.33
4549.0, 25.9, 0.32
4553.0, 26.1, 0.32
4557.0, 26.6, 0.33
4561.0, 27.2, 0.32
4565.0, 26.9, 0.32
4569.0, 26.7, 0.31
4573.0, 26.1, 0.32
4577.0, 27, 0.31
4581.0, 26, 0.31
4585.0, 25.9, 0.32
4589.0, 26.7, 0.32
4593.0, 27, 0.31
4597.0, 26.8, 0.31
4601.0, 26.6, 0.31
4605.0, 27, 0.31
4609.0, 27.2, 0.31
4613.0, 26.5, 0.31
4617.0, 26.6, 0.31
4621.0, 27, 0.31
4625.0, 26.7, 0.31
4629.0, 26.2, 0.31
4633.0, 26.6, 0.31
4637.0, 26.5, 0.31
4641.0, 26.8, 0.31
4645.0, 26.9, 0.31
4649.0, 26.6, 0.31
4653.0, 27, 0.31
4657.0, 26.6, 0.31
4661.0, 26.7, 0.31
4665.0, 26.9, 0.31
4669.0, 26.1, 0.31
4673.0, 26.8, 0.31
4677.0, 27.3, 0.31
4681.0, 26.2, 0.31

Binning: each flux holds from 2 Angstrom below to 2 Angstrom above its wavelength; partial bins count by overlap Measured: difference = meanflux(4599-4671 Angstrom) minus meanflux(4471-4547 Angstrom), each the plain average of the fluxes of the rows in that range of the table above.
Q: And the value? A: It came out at -0.20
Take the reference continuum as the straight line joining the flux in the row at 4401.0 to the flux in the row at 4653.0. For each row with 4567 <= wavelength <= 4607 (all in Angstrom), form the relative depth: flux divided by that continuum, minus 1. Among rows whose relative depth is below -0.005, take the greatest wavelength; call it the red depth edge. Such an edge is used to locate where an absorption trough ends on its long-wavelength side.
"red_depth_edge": 4601.0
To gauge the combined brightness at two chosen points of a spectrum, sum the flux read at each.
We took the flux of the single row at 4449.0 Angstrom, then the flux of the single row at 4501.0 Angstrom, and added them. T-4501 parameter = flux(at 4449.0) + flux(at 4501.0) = 53.6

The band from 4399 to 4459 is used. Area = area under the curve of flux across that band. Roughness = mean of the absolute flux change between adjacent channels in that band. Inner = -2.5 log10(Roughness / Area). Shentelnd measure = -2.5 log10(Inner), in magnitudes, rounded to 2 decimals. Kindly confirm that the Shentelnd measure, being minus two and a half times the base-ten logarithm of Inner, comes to -2.34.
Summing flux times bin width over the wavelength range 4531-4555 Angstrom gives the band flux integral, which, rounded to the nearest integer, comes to 633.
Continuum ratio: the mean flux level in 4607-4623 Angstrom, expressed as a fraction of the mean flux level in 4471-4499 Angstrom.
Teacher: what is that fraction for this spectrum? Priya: 1.00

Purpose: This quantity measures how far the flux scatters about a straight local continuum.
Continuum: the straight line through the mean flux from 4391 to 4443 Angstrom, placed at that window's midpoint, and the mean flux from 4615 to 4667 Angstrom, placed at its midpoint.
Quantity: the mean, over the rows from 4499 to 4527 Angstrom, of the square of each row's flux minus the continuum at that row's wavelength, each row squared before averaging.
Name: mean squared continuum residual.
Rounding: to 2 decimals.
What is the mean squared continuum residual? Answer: 0.42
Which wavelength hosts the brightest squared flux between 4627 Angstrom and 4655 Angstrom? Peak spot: 4653.0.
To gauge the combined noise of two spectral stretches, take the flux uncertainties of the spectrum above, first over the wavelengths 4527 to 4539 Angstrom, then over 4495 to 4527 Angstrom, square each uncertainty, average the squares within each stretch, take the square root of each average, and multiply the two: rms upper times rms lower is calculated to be 0.104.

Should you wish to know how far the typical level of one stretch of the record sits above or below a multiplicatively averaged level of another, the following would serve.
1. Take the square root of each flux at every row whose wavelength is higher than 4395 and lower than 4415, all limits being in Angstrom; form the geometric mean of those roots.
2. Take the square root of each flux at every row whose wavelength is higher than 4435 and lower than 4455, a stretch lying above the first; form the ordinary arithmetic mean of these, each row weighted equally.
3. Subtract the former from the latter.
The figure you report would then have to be -0.03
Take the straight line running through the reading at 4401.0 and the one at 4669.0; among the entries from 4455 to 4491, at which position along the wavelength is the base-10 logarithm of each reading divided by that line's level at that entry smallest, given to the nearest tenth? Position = 4457.0 Angstrom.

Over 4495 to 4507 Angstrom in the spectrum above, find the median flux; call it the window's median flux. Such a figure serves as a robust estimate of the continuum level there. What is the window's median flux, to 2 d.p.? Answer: 26.90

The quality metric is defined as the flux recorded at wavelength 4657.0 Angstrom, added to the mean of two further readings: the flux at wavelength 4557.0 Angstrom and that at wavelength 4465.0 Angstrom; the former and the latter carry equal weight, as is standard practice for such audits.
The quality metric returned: 53.5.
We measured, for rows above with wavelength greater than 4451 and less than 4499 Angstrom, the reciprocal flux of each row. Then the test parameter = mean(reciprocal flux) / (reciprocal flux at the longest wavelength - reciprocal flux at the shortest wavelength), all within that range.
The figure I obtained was -88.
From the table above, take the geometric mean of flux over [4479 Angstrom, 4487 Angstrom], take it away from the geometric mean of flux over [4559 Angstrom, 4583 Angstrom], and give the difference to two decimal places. -0.25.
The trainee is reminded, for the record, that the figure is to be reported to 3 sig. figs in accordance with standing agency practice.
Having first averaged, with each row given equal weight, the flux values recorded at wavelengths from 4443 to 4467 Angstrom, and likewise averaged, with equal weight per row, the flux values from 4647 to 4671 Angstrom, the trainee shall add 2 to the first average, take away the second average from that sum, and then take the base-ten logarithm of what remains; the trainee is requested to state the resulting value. 0.263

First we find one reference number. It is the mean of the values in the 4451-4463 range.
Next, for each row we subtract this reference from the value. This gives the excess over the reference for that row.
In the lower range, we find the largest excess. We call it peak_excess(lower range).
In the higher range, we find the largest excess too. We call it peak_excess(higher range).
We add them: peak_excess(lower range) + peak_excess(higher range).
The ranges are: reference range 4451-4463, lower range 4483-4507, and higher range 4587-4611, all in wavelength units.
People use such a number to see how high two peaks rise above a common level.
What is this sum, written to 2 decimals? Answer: 2.60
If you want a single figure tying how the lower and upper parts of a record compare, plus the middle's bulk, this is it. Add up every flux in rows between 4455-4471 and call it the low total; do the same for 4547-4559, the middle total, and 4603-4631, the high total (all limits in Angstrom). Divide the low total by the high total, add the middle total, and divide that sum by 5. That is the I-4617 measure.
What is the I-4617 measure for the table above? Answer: 16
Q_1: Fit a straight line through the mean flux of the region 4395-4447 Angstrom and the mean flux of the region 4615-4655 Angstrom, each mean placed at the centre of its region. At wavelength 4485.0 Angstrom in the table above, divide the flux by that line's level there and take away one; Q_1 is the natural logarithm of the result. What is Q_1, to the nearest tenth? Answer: -3.7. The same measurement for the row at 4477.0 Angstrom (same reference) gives -6.1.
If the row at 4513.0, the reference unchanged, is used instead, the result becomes -3.8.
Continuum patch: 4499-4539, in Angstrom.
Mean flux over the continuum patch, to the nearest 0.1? 26.9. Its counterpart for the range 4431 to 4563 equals 26.7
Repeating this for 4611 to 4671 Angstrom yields 26.6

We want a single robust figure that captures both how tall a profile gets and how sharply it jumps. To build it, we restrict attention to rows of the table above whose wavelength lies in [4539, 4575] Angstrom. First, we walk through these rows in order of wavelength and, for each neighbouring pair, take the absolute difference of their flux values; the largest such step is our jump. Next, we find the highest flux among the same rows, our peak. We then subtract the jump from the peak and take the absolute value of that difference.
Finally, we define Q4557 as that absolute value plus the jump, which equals 27.2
